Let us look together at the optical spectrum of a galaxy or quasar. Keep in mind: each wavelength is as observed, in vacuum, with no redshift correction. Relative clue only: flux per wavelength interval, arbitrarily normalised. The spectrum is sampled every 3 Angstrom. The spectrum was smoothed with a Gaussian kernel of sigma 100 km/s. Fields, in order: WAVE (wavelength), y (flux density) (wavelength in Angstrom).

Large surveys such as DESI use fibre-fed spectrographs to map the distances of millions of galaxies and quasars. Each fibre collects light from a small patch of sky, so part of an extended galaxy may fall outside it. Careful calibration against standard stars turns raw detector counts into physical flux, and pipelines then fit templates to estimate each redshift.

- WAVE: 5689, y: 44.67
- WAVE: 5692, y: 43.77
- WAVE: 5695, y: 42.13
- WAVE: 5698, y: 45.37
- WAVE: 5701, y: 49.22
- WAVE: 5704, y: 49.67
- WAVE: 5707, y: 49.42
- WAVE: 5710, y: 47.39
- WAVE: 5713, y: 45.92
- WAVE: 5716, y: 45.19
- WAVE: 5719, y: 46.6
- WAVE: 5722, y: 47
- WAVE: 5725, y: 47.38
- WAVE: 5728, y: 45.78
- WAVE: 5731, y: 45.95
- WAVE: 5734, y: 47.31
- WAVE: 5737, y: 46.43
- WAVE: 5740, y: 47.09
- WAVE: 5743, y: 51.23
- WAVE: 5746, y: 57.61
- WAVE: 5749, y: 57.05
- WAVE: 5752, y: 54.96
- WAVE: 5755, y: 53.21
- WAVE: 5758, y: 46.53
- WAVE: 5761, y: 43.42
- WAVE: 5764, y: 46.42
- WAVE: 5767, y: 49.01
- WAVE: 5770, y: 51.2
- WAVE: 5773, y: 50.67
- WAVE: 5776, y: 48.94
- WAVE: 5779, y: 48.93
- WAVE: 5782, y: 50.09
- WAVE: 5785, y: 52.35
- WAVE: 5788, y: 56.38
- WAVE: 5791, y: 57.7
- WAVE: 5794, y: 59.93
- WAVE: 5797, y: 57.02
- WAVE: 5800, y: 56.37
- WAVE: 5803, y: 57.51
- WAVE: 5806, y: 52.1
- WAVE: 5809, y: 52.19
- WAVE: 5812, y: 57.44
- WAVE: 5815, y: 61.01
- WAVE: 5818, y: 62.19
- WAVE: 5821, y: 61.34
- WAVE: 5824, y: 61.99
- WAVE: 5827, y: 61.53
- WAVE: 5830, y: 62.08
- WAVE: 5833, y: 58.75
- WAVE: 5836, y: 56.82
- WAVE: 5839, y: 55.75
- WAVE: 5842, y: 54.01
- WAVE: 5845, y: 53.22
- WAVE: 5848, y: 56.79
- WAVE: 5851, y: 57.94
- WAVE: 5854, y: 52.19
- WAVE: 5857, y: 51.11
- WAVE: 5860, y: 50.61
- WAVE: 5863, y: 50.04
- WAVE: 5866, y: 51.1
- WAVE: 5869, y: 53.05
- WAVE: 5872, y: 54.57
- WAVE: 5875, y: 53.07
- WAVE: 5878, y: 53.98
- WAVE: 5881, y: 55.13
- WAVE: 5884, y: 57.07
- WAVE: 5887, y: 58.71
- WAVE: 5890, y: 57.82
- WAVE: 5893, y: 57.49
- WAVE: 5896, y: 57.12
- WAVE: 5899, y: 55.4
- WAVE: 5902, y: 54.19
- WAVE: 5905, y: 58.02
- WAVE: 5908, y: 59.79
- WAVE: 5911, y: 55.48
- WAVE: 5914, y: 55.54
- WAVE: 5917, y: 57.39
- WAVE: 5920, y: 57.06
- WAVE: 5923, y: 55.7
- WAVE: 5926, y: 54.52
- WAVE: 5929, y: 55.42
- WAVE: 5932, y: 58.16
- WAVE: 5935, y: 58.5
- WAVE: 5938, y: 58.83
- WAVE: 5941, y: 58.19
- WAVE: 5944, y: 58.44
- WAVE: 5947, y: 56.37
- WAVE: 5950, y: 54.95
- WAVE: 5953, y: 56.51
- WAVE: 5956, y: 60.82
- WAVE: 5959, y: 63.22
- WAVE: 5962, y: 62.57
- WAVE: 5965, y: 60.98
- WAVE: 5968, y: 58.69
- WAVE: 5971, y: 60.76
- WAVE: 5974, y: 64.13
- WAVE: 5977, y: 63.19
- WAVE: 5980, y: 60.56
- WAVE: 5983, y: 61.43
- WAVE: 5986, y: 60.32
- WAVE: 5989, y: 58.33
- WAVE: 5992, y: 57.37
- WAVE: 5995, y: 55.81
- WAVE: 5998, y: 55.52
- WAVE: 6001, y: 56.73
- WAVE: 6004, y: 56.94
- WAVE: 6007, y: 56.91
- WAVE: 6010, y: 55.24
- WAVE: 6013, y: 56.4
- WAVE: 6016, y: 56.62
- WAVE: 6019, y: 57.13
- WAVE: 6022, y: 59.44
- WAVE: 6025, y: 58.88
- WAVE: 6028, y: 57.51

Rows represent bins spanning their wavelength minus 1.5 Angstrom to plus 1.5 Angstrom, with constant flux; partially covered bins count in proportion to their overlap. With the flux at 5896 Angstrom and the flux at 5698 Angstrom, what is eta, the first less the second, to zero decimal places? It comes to 12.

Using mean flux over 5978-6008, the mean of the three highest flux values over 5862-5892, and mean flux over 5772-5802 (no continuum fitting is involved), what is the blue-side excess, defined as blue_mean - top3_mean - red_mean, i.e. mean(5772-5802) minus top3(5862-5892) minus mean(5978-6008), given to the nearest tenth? -62.0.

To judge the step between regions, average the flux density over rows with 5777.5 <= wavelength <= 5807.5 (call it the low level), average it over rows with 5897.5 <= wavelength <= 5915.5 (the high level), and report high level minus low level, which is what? 1.6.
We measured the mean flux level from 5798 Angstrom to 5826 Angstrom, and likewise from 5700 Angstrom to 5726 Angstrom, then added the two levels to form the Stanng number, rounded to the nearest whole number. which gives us 106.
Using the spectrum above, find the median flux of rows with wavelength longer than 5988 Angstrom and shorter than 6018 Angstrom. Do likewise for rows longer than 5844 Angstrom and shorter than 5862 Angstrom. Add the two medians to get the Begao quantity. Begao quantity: 109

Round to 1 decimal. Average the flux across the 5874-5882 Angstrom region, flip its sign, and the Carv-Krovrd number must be -54.1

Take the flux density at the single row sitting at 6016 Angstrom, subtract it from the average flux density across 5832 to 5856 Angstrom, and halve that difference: -0.5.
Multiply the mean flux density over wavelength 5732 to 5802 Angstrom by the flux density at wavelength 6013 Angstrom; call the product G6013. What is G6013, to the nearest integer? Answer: 2918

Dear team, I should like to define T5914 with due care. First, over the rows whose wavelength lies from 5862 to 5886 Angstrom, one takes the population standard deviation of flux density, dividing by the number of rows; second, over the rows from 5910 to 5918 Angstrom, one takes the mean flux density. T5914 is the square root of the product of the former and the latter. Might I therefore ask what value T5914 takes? 11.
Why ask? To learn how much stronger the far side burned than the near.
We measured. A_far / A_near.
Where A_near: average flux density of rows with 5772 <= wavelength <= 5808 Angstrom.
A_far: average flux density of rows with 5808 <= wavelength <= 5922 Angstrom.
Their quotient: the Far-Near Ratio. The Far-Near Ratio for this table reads 1.04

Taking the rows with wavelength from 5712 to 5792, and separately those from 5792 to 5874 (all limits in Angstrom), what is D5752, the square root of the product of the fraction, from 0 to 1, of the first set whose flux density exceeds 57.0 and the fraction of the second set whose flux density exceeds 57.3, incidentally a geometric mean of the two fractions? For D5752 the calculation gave 0.213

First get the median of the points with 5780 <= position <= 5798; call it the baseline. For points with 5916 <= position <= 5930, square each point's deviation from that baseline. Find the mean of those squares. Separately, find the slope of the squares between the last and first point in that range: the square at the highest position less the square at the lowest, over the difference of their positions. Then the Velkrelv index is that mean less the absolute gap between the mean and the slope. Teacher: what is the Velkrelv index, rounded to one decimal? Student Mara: 0.1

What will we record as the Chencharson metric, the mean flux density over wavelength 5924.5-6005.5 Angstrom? 59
